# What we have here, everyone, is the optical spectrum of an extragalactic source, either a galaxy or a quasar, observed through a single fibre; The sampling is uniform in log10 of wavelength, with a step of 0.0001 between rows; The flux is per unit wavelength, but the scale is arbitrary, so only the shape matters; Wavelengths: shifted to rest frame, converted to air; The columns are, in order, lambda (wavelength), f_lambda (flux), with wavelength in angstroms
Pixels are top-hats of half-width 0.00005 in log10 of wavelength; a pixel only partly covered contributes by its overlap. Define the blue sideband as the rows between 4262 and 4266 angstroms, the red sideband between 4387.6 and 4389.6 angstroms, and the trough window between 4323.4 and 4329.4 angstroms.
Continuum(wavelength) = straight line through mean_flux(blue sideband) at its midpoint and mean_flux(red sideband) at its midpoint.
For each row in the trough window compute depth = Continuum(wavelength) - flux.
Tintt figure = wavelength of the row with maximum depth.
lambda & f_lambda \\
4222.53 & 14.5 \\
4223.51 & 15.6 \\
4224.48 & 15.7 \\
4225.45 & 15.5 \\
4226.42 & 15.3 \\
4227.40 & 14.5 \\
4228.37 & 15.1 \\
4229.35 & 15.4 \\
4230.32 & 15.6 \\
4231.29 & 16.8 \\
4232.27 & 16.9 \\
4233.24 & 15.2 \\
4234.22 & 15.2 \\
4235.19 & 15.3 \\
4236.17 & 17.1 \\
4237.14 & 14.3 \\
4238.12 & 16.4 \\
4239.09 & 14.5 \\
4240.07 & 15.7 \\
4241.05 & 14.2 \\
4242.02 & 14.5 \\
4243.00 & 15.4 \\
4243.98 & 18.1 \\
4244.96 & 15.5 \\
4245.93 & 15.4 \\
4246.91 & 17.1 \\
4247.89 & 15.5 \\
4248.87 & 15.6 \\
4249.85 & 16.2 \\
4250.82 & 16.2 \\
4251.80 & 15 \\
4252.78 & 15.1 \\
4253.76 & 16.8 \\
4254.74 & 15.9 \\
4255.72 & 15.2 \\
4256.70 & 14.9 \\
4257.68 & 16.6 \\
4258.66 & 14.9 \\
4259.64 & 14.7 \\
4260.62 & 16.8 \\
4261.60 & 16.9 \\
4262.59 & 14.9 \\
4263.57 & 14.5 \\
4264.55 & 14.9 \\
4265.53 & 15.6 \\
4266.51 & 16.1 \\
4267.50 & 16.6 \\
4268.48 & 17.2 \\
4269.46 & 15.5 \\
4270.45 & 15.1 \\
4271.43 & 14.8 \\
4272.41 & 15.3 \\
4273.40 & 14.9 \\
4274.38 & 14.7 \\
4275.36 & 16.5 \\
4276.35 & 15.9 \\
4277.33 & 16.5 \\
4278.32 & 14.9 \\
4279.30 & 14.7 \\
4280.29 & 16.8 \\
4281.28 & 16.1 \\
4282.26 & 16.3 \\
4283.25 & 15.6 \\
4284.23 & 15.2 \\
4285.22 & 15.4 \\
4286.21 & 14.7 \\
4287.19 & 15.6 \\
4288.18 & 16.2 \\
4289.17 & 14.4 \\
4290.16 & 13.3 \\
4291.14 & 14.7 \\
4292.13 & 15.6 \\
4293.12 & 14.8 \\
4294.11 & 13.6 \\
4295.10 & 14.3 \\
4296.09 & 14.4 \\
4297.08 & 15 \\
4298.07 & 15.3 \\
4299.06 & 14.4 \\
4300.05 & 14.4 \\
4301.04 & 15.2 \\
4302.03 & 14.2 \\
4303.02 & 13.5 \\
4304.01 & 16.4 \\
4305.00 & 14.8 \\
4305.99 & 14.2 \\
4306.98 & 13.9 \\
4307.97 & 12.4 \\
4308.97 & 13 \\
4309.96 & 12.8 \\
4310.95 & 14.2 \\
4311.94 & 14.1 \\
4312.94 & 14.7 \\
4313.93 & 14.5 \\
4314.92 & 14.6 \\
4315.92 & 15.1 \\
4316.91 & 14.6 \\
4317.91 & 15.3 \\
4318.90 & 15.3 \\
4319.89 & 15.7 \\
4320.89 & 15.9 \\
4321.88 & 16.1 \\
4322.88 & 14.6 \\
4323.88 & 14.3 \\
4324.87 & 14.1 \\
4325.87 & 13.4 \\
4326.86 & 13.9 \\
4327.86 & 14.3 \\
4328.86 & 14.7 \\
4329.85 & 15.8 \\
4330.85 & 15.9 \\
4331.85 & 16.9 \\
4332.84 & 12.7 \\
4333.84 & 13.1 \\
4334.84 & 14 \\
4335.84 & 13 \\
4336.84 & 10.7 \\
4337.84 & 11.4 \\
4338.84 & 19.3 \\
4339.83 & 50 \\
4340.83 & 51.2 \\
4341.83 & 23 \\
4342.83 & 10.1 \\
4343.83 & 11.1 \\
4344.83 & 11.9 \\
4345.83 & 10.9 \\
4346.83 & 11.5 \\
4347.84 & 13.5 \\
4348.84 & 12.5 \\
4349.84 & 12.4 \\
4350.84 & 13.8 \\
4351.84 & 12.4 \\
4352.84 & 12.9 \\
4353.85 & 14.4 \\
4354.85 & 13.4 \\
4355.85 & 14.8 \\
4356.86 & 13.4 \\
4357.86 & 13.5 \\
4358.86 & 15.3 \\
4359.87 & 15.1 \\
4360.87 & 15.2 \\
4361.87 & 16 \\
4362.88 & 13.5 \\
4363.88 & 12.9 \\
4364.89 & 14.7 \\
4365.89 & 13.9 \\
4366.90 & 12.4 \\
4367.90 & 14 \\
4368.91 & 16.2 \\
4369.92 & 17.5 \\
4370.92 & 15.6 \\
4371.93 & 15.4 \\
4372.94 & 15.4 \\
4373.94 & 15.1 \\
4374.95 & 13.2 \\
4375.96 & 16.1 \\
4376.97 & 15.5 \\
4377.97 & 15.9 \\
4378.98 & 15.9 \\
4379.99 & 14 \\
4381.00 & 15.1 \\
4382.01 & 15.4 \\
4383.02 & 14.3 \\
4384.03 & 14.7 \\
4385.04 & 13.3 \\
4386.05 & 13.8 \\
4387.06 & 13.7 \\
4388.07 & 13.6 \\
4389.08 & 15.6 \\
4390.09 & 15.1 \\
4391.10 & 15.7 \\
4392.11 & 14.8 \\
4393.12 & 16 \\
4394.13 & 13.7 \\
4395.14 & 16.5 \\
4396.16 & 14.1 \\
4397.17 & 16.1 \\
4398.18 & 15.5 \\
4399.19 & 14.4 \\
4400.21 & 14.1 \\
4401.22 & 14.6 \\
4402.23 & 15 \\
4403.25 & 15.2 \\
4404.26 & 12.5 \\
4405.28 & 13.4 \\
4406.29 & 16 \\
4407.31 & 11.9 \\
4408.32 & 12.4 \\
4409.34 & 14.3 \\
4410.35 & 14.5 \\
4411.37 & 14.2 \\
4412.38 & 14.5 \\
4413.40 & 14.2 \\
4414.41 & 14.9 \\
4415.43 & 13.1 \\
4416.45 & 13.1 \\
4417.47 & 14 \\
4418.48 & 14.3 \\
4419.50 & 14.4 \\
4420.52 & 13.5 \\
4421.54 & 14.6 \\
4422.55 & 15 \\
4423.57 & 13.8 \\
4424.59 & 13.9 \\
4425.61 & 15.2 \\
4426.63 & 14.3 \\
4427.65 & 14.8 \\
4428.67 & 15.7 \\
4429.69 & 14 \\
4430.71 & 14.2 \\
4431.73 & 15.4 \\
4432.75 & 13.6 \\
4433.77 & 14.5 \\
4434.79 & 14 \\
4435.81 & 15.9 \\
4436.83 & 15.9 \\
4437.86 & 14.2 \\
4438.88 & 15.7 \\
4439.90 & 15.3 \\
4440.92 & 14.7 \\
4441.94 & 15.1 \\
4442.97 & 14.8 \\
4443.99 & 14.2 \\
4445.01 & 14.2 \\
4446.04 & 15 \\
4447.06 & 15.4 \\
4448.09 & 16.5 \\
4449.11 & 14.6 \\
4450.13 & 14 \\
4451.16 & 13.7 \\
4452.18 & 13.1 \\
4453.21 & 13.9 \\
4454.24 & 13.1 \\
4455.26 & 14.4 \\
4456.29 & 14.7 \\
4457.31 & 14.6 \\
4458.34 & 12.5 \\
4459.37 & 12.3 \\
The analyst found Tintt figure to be 4325.87 angstroms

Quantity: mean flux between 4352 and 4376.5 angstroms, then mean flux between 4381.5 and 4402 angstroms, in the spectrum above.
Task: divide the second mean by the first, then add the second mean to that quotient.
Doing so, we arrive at 15.8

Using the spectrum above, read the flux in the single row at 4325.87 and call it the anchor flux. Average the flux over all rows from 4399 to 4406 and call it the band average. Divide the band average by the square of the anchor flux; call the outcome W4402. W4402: 0.079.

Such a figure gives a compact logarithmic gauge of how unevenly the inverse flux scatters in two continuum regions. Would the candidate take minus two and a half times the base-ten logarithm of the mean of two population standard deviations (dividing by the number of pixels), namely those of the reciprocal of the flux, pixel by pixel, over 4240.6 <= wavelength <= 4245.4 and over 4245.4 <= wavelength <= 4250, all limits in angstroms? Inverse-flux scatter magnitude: 6.04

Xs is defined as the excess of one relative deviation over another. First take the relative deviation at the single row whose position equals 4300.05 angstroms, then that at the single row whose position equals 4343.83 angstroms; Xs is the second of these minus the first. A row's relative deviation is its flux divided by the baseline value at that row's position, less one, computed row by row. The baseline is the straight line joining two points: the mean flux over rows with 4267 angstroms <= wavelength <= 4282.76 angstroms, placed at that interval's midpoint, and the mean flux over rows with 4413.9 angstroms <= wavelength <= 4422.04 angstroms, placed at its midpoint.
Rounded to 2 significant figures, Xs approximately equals -0.19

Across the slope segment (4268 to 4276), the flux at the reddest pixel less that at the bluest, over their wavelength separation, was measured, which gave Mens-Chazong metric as -0.10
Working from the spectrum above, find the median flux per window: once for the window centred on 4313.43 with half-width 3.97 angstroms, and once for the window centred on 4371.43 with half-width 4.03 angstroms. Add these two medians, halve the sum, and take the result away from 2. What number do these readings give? -13.0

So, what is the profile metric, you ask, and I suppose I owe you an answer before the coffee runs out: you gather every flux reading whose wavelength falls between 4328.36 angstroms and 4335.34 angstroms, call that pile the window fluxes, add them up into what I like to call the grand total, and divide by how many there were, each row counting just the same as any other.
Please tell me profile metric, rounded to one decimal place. 14.7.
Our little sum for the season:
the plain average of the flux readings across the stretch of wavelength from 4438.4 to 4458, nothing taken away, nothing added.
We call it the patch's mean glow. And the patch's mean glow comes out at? 14.6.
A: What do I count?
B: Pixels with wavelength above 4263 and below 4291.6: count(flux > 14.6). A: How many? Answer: 26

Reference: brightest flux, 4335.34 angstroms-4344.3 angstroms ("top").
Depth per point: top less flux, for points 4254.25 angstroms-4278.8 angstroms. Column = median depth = 35.9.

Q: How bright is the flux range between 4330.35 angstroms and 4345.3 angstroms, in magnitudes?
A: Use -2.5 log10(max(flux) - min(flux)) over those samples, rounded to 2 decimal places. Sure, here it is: -4.03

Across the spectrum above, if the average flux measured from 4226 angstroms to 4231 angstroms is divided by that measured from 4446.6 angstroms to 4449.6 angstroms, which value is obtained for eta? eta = 0.98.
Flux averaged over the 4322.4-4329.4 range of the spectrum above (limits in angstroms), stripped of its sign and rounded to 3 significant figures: 14.2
